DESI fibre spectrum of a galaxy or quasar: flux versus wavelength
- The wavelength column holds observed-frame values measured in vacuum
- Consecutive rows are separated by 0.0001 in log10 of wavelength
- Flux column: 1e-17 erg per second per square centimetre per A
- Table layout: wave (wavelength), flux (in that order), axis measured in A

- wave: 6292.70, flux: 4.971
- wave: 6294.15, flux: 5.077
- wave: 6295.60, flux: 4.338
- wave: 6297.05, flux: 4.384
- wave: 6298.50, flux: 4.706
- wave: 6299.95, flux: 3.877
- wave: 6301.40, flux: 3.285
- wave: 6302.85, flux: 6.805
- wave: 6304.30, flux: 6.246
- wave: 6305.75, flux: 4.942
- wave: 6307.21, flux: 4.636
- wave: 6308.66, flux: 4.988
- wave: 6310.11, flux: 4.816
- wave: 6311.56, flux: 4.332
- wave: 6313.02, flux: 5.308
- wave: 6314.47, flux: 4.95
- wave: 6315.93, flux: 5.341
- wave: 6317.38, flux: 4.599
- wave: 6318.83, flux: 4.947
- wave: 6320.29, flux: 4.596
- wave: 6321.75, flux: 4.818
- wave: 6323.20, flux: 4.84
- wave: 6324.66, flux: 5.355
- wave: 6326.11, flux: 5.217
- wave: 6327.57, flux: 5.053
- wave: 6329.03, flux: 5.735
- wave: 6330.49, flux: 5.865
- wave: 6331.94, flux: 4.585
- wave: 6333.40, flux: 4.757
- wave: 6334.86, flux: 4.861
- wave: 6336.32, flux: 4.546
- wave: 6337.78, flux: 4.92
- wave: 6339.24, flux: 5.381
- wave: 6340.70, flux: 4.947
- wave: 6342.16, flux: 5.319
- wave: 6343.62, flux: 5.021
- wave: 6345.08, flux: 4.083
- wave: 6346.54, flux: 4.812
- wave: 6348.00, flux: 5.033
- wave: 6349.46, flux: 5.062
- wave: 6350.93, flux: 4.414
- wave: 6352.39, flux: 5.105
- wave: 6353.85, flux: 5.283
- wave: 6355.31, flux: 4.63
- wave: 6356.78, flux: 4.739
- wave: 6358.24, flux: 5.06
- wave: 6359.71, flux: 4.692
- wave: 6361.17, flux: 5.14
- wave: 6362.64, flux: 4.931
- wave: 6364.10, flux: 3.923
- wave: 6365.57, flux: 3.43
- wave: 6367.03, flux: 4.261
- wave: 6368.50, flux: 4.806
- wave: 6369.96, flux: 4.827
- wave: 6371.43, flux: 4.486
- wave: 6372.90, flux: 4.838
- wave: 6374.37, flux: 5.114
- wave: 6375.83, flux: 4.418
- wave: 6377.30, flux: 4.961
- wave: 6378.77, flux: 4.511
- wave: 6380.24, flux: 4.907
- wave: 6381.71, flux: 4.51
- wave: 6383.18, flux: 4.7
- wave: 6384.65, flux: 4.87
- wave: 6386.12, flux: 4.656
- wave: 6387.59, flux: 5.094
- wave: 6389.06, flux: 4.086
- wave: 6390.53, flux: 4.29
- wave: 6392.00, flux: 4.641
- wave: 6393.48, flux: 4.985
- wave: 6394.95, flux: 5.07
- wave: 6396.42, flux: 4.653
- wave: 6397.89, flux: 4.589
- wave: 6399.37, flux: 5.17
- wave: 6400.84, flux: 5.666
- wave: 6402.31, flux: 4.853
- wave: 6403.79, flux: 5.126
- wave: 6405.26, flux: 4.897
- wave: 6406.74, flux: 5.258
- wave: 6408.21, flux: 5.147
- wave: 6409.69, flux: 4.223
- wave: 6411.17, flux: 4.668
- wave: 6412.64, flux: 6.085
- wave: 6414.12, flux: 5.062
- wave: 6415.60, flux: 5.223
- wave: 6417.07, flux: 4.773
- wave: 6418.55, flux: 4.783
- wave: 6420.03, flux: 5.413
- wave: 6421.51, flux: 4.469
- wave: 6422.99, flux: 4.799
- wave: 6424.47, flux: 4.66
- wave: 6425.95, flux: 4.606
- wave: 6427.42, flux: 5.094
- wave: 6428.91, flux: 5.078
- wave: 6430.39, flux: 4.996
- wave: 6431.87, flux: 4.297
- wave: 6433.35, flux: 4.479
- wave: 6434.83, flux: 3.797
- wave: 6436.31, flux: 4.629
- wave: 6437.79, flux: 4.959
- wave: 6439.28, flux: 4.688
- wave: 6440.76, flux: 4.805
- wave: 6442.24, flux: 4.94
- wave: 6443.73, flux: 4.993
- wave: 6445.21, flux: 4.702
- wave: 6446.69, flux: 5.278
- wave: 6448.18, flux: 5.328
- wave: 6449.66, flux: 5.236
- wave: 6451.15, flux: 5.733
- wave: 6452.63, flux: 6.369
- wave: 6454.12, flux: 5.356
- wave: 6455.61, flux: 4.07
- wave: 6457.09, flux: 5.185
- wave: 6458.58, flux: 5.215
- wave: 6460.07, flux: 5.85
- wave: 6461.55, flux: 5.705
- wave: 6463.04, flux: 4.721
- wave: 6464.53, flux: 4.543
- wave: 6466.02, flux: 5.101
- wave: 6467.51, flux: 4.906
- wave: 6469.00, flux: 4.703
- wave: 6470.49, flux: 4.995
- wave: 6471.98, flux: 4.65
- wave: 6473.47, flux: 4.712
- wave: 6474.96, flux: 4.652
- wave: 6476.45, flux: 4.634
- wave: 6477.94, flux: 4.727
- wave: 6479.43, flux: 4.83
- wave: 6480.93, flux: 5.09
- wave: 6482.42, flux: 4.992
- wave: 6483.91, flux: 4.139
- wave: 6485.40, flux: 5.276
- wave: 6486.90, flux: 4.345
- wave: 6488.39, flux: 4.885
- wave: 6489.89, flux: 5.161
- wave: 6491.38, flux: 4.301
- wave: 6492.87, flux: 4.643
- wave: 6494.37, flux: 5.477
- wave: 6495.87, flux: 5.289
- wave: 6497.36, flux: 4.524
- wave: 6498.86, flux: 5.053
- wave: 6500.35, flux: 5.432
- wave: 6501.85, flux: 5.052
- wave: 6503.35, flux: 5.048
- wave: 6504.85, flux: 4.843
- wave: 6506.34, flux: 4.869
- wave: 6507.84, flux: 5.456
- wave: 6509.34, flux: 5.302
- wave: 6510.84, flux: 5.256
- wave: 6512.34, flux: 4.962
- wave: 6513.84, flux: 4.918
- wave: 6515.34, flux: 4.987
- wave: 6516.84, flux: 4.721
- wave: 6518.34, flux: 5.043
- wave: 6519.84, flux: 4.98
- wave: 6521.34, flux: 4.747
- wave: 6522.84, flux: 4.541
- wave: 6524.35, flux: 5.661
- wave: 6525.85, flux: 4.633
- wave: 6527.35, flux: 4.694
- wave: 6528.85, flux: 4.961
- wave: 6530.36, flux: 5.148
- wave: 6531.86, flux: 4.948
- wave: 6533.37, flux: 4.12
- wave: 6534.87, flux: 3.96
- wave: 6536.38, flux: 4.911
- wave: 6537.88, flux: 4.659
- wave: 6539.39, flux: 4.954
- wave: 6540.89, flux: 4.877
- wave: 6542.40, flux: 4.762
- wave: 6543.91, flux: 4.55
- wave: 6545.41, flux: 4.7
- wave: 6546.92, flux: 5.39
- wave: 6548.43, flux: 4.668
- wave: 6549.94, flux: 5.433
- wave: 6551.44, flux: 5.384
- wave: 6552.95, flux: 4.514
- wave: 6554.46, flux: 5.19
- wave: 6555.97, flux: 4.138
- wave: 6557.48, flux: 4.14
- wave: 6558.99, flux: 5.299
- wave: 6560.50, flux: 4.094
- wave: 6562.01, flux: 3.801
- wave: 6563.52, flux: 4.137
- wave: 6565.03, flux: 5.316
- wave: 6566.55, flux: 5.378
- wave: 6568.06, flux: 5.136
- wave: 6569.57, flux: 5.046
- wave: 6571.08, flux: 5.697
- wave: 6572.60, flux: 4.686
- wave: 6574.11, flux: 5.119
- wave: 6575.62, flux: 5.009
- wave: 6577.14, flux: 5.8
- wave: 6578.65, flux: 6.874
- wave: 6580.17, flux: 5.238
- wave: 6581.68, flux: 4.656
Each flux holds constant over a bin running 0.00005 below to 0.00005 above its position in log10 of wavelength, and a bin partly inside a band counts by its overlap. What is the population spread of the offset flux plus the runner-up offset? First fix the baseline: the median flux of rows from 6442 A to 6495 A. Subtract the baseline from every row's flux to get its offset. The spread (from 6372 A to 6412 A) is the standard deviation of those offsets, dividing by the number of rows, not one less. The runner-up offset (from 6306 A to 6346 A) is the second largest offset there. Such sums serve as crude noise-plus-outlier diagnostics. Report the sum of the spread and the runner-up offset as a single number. 1.11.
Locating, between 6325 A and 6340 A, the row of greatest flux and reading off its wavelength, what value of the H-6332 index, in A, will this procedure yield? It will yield 6330.49 A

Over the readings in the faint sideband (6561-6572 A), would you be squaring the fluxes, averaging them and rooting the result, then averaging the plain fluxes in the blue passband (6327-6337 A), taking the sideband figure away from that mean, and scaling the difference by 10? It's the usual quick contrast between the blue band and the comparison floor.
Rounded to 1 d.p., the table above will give 0.9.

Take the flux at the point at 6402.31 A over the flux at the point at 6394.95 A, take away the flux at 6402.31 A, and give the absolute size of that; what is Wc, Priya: 3.90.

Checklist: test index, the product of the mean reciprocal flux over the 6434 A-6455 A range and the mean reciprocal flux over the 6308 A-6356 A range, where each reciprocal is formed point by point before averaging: 0.0407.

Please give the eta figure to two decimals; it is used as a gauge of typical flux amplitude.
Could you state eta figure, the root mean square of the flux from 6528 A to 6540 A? 4.73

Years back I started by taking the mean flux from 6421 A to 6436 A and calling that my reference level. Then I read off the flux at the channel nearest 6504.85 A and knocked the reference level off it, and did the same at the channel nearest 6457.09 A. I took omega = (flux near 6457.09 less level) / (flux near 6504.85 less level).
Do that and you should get 2.6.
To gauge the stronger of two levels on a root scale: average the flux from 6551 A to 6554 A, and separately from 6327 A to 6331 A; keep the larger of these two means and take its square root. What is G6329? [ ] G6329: 2.36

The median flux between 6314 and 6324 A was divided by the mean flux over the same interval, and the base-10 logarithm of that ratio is -0.003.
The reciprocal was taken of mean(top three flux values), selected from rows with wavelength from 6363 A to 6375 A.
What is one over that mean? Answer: 0.203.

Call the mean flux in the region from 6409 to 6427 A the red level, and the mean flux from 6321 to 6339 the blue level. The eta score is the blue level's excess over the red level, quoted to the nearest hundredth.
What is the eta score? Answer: 0.15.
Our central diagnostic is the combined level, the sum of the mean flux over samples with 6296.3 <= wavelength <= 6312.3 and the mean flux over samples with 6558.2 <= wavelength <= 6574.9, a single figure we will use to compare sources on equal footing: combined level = 9.70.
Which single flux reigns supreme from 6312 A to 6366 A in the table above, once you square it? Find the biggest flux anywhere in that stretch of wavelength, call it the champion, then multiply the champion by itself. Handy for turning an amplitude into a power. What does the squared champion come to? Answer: 34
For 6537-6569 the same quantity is 30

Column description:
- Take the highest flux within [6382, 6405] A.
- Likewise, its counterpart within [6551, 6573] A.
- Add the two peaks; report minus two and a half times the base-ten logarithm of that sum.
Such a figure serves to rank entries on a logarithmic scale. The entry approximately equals -2.64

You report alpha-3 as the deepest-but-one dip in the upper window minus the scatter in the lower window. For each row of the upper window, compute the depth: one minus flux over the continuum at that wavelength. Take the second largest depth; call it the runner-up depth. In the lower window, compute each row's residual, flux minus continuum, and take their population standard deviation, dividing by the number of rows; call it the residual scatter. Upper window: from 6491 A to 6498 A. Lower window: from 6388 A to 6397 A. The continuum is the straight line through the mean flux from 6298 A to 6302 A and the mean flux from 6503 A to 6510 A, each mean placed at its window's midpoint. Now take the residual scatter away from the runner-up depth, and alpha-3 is -0.23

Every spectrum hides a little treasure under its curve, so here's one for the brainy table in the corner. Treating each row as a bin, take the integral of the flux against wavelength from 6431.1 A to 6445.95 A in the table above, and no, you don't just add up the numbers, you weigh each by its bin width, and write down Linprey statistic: 69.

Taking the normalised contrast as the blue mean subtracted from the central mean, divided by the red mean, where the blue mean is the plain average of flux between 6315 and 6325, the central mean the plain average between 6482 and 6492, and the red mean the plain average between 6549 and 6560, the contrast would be -0.04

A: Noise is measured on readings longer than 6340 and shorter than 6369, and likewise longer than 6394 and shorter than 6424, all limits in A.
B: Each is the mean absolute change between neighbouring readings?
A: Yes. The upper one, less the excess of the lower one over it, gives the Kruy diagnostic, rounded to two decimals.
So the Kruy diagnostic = 0.54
